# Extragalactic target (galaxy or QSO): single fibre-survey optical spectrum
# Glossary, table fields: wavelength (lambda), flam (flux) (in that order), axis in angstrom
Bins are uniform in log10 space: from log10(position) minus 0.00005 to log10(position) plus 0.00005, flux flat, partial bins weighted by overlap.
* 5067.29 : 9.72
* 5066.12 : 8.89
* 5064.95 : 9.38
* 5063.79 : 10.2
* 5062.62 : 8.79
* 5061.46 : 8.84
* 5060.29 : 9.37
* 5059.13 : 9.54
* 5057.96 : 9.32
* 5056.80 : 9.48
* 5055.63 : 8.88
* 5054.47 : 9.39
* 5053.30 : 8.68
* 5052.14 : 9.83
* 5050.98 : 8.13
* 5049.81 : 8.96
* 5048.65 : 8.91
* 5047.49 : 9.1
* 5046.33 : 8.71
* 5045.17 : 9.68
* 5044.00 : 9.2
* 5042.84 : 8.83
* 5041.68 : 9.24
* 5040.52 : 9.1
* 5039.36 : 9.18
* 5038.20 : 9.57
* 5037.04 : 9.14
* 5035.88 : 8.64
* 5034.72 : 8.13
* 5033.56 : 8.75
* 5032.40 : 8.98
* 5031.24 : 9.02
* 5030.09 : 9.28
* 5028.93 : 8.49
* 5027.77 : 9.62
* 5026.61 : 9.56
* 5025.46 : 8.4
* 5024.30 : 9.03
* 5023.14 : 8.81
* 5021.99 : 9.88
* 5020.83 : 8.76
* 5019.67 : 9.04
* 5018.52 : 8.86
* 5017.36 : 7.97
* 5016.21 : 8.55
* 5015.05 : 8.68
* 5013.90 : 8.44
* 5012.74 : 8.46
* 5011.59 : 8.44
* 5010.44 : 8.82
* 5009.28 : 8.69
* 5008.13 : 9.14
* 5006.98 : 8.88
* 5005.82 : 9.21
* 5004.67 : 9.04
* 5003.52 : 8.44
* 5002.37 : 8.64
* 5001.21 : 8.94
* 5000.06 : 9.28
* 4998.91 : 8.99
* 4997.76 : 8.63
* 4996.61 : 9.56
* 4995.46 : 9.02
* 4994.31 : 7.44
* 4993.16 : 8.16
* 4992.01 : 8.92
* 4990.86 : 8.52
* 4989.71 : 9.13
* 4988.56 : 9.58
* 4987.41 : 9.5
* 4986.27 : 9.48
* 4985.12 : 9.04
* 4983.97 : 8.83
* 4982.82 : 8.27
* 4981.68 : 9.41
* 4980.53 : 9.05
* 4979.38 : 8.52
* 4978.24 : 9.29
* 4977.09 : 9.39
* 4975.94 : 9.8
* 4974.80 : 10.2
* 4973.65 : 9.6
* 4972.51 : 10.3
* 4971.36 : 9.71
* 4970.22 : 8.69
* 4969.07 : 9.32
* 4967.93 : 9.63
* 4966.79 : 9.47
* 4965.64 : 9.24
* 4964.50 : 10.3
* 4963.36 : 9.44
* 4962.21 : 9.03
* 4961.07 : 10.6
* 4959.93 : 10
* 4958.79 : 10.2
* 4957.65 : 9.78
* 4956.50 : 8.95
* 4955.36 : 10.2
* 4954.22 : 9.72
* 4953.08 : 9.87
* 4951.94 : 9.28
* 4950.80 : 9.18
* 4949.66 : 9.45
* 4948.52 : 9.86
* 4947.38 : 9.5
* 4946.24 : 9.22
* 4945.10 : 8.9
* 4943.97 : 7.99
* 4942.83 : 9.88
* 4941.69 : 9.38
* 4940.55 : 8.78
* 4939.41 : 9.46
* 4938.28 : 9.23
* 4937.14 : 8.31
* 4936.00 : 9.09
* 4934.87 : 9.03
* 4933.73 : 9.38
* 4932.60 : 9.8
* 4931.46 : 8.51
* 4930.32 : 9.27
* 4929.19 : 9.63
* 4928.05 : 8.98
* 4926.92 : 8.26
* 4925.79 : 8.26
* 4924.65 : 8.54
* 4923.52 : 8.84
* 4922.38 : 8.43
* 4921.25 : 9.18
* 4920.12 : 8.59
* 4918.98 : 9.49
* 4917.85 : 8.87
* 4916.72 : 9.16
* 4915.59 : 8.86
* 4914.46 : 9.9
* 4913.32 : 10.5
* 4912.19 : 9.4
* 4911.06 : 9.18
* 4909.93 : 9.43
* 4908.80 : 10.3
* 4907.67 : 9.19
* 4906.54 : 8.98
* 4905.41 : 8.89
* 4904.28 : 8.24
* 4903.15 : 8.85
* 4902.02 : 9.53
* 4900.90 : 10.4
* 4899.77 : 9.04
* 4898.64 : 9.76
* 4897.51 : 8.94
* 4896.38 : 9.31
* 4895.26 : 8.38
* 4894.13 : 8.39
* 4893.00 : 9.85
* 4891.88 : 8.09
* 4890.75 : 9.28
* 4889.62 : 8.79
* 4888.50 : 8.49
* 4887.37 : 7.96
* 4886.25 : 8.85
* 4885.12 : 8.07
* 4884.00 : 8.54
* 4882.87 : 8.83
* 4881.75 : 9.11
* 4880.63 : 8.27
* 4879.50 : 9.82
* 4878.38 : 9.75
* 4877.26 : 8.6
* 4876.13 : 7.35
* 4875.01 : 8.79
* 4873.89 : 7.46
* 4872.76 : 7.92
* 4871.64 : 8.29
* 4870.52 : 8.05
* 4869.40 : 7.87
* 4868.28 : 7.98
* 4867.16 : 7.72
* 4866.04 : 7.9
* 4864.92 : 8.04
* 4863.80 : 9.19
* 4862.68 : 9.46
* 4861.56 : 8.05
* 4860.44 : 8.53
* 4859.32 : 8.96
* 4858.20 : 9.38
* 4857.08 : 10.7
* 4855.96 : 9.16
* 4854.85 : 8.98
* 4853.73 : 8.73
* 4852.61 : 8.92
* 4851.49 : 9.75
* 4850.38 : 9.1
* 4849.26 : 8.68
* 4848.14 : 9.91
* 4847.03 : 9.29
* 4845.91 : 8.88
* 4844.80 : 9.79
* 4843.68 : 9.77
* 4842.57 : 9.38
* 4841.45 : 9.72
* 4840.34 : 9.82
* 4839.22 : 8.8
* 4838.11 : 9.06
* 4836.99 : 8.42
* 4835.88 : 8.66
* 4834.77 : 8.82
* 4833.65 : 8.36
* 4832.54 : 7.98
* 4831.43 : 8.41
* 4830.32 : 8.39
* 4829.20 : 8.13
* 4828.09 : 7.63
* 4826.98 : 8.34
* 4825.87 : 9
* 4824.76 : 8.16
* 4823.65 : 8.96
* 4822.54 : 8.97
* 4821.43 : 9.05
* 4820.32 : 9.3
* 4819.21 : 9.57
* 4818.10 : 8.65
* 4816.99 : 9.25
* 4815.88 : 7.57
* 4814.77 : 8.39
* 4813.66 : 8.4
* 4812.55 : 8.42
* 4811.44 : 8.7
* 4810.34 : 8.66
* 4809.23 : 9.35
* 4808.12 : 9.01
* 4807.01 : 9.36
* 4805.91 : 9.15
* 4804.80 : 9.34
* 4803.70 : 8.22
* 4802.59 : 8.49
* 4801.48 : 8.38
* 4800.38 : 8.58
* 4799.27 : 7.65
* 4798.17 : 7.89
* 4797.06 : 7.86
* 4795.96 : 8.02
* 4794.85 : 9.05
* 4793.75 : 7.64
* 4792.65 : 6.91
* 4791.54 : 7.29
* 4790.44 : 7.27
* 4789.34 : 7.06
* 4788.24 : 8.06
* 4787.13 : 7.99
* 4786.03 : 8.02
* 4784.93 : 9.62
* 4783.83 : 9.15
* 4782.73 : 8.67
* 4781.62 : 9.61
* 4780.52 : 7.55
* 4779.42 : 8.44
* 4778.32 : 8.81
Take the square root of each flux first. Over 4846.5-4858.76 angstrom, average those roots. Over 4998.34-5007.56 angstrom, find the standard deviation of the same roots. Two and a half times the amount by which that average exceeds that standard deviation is 7.5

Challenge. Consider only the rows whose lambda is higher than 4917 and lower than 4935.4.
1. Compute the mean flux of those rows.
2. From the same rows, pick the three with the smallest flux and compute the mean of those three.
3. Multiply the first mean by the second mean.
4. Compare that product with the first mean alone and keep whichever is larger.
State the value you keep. 74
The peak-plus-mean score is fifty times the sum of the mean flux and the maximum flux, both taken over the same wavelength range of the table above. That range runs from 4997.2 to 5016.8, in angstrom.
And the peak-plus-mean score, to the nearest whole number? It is 903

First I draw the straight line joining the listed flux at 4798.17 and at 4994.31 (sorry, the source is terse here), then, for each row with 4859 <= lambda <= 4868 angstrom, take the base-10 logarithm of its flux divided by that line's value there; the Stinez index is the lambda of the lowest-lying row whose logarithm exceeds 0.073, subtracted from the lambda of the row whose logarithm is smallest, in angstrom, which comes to 4.5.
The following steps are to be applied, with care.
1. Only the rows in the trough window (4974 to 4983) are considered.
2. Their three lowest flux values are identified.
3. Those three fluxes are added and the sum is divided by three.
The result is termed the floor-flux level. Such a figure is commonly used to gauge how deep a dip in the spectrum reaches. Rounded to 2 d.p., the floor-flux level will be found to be 8.61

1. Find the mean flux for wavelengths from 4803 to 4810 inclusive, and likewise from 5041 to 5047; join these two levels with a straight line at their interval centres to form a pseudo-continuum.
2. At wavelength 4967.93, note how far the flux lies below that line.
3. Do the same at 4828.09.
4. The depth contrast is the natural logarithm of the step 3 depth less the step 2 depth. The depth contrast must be 0.7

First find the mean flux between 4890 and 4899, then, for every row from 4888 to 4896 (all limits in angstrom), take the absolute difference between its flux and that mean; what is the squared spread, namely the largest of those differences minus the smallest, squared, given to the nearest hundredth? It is 0.49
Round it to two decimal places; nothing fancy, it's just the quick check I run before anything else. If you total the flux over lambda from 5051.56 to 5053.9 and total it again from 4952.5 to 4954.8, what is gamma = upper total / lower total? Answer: 0.94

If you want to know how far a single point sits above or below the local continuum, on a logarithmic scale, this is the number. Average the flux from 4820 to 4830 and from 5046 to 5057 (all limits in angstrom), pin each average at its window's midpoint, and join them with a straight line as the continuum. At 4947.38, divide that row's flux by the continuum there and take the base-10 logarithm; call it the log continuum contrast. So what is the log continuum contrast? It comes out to 0.03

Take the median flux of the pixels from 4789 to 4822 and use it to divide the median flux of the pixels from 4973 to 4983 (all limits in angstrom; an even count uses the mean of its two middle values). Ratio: 1.11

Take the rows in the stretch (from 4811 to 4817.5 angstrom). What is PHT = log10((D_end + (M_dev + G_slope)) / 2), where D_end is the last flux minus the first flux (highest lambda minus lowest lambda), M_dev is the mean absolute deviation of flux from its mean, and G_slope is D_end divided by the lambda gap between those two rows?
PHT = -0.30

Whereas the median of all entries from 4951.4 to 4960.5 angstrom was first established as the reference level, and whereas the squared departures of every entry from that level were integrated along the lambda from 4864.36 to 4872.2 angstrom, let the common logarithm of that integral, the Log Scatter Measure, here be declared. 1.4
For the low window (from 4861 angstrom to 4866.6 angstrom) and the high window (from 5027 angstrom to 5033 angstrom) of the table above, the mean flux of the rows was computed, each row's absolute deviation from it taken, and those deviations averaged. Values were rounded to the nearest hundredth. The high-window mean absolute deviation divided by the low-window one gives 0.47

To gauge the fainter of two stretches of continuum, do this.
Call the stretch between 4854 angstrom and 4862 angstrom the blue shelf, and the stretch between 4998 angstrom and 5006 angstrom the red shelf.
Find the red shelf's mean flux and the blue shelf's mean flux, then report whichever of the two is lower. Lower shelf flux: 8.9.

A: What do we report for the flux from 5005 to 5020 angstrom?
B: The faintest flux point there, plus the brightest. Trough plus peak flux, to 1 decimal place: 17.2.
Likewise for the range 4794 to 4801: 16.7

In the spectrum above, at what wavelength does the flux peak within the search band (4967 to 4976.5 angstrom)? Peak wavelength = 4972.51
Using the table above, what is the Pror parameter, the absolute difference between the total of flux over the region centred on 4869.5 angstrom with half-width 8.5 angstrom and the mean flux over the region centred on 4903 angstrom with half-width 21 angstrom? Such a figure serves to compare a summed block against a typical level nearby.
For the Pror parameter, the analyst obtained 114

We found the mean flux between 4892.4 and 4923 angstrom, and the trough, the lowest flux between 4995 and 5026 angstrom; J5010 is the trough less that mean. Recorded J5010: -1.3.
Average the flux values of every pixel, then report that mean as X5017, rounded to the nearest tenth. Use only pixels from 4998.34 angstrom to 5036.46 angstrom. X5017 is 8.8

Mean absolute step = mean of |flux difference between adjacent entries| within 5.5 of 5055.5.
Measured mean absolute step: 0.65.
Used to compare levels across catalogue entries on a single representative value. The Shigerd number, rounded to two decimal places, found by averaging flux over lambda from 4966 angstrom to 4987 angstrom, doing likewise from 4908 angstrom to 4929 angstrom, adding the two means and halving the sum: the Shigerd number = 9.23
